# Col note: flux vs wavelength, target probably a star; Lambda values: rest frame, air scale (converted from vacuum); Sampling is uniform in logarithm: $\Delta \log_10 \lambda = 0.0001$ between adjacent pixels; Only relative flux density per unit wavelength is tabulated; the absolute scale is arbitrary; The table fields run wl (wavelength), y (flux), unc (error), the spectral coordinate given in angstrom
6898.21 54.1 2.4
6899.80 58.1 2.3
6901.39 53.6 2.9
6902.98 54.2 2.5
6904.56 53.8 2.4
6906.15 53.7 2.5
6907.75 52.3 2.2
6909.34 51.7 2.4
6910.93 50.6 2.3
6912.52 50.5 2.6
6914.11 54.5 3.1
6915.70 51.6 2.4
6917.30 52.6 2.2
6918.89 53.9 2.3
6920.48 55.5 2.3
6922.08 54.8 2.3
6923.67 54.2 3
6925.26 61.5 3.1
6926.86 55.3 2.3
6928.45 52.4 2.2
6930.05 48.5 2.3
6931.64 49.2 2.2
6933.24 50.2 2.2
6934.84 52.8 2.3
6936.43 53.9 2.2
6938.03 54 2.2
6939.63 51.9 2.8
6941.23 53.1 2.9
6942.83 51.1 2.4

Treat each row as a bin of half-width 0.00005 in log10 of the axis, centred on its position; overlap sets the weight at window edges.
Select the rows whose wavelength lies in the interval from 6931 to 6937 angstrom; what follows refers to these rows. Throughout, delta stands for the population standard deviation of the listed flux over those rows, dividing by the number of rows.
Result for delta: 1.9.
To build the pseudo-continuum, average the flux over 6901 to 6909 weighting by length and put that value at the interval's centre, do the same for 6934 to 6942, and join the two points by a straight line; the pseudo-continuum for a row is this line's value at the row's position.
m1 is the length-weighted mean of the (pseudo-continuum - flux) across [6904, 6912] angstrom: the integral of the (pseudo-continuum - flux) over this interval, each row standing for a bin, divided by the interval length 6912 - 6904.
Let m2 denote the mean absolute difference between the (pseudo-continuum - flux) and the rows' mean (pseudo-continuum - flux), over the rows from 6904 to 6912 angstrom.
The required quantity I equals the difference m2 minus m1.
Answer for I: 0.0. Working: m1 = 1.1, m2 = 1.0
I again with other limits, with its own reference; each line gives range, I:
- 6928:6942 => 0.3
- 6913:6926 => 3.3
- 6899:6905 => 3.1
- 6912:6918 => 0.3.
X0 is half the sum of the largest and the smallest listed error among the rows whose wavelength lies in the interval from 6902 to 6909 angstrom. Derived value 2.35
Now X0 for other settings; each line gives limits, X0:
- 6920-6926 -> 2.70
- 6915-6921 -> 2.30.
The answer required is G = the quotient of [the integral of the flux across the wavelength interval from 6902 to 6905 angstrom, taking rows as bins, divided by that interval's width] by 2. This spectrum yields 27.1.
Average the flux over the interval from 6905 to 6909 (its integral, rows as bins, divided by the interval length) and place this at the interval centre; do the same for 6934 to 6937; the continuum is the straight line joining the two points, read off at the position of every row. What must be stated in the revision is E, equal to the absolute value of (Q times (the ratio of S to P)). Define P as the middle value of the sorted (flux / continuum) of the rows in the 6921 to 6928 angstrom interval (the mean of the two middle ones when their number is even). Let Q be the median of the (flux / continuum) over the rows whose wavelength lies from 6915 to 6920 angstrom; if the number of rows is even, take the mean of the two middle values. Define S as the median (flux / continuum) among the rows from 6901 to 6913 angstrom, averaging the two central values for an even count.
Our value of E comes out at 0.96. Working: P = 1.036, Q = 0.99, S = 1.00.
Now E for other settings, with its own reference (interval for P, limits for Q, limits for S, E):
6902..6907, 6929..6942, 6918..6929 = 0.99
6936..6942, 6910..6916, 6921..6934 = 0.97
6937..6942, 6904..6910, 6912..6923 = 1.03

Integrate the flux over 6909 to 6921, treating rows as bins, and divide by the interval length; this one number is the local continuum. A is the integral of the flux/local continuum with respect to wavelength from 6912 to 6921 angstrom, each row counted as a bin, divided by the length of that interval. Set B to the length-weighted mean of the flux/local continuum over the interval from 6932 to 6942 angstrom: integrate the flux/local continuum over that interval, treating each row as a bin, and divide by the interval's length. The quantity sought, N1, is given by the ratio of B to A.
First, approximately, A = 1.01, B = 1.00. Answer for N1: 0.99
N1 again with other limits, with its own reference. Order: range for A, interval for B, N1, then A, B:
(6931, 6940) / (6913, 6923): 1.03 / 0.99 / 1.02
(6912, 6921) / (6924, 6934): 1.00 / 1.01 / 1.01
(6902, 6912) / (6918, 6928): 1.06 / 1.00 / 1.06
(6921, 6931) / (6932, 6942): 0.96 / 1.03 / 1.00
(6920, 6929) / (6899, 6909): 0.97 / 1.06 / 1.03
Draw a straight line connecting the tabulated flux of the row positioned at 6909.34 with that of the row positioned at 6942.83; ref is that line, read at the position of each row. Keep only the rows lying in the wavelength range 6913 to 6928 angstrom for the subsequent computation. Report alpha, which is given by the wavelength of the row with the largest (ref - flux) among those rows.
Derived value 6915.70 angstrom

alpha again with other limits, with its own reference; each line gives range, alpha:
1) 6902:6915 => 6912.52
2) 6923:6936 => 6930.05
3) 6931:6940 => 6931.64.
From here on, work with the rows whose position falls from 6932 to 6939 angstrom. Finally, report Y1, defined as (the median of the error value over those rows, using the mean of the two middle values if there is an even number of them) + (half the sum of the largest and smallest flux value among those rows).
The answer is 54.3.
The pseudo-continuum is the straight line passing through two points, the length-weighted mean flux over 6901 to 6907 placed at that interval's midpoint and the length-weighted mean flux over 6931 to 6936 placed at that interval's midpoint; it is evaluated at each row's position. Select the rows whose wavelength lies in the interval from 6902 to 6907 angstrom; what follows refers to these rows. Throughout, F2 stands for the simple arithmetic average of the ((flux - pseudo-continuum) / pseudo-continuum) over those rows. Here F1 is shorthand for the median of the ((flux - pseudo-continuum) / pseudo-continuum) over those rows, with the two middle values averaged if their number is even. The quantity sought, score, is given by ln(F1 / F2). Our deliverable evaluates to -0.5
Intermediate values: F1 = 0.00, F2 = 0.00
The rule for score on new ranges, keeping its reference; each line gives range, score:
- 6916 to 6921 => -0.1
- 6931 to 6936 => 1.0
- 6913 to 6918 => -1.5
